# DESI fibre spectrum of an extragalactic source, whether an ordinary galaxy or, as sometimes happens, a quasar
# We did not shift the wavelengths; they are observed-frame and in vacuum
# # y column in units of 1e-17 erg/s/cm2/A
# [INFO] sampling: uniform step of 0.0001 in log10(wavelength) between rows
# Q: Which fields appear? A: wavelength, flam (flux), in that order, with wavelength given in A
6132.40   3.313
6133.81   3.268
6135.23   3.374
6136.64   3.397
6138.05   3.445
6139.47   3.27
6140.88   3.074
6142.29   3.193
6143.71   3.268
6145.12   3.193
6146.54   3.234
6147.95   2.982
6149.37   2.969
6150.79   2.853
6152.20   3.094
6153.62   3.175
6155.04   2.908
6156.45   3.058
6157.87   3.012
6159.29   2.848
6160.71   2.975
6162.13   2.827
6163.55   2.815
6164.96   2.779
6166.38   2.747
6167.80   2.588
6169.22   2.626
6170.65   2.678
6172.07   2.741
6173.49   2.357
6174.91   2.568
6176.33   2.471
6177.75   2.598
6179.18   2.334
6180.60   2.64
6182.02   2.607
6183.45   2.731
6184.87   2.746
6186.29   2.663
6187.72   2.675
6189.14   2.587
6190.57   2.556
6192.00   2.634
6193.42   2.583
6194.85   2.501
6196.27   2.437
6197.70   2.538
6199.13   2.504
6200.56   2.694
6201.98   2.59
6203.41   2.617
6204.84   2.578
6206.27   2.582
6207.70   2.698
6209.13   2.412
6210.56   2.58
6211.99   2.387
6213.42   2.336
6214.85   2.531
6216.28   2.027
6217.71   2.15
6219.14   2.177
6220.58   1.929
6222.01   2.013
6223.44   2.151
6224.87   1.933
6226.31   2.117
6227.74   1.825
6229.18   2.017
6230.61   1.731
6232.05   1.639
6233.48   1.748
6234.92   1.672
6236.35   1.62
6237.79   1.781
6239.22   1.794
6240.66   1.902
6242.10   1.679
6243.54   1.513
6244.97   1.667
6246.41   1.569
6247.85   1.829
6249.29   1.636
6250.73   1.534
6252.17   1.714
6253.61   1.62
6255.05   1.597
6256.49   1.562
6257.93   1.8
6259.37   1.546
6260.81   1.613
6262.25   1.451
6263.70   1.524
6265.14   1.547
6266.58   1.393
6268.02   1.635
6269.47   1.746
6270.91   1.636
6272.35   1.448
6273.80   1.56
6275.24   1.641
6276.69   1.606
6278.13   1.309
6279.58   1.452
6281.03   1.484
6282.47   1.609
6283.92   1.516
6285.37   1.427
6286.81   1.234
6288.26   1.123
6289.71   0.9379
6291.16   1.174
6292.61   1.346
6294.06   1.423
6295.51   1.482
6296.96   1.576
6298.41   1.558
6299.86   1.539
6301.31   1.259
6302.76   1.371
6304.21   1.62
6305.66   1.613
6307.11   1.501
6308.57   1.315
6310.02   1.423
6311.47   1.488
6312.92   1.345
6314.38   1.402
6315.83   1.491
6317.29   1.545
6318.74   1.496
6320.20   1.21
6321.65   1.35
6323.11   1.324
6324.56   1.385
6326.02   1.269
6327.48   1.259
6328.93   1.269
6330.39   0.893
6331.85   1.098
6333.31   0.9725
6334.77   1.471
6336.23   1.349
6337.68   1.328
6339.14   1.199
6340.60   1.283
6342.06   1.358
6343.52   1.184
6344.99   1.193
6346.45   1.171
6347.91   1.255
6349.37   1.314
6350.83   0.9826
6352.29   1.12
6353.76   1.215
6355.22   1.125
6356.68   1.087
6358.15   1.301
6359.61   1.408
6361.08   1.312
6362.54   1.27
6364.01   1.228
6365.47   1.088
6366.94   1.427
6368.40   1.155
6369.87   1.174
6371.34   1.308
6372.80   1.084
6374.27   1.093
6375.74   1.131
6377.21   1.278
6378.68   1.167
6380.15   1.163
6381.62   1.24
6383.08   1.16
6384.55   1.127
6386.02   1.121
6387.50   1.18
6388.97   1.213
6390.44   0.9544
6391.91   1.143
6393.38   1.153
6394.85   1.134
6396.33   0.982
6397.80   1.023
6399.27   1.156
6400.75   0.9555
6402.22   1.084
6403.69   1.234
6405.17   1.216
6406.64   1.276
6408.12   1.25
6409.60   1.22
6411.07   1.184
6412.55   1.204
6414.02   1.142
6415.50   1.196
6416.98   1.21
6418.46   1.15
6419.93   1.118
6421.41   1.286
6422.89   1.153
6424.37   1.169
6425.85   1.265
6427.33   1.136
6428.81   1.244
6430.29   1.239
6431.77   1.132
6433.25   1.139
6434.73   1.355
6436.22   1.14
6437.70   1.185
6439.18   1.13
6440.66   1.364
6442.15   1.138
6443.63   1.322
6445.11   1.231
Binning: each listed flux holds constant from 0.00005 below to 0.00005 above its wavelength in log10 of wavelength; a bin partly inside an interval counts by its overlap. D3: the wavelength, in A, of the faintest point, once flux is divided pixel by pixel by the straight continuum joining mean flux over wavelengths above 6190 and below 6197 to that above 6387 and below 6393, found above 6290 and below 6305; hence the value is 6291.16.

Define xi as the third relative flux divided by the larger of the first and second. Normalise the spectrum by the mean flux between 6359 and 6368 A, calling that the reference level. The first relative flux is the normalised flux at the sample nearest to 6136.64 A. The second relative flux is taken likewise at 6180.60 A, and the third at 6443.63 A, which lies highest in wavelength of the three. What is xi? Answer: 0.39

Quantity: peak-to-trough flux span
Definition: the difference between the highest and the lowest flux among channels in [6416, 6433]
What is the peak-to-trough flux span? 0.17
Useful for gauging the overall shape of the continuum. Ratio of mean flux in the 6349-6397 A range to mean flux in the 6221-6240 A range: 0.64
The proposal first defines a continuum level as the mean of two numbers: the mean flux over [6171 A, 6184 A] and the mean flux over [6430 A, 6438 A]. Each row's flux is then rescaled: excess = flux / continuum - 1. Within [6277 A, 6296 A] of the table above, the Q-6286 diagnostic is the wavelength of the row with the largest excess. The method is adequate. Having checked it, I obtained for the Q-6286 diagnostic 6282.47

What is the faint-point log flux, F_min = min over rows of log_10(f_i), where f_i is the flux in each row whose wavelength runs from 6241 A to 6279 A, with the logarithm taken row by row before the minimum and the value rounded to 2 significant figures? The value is 0.12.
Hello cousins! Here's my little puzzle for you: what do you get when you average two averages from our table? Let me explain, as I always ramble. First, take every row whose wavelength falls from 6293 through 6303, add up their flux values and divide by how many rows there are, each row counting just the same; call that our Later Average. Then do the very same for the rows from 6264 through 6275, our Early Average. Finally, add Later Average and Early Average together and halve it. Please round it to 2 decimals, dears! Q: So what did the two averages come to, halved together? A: 1.51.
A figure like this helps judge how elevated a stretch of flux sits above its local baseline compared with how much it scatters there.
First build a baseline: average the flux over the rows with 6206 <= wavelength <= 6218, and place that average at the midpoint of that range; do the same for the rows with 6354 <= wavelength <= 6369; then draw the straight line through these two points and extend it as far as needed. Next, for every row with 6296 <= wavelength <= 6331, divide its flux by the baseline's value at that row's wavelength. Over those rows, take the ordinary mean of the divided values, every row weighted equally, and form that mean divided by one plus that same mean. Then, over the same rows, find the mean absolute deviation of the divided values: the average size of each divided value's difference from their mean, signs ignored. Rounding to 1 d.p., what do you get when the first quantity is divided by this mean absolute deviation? 7.8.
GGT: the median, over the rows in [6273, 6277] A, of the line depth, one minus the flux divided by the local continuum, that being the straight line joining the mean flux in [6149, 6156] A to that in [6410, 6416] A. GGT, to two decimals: 0.25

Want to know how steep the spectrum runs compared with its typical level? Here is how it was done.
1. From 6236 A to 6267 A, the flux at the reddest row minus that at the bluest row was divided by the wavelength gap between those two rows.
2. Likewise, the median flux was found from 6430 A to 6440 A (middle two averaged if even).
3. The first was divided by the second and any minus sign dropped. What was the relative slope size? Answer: 0.007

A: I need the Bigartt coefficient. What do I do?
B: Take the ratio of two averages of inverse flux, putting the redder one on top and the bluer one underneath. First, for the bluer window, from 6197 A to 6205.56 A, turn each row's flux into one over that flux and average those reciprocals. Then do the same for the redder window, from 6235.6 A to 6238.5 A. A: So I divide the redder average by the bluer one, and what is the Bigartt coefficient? 1.5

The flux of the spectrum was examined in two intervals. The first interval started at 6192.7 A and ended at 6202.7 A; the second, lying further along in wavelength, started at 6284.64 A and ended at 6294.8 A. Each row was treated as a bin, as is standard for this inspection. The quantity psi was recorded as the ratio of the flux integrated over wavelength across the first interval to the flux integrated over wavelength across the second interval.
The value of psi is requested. 2.03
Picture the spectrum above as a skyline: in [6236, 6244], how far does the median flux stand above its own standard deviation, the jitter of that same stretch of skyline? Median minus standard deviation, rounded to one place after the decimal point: 1.6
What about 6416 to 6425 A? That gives 1.1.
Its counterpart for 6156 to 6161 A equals 2.9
